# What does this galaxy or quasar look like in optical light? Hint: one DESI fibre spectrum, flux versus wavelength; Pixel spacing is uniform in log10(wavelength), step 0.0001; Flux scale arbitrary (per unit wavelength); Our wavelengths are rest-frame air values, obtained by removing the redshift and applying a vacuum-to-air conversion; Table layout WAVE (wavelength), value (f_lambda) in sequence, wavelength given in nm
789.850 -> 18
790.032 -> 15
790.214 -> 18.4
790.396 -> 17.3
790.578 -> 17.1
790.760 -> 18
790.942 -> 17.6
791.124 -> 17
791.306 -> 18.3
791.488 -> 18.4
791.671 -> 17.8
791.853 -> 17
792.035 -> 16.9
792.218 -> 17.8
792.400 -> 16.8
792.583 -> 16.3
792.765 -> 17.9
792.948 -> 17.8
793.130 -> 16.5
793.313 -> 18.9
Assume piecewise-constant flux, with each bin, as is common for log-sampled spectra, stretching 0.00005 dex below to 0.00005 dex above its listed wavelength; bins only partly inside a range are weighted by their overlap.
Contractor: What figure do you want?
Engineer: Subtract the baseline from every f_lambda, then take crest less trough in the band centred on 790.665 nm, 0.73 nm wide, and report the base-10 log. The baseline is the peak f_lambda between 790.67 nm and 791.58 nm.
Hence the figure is -0.046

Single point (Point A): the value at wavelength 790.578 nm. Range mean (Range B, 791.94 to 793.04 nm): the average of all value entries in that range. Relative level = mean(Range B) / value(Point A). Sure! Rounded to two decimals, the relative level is 1.01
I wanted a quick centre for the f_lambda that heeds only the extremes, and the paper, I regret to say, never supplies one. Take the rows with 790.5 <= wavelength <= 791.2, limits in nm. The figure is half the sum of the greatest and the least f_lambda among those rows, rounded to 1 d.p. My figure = 17.5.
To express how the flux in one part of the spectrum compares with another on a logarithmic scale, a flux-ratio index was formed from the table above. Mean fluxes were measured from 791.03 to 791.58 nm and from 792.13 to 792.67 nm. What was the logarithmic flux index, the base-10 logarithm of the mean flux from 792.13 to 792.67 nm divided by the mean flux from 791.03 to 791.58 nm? -0.023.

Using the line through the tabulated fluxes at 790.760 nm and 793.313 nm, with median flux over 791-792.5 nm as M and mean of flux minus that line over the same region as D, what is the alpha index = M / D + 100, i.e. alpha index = 80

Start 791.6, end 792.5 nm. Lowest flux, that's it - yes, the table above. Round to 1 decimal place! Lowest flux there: 16.8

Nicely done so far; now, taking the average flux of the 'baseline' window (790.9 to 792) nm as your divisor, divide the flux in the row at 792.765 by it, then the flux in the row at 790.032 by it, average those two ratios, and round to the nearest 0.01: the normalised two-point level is 0.93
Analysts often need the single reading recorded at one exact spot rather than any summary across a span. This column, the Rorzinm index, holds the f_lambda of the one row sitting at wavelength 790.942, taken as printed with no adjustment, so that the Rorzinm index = 17.6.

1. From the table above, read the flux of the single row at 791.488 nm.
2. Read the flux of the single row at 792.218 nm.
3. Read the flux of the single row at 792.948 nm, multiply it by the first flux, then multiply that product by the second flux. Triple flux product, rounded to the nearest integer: 5830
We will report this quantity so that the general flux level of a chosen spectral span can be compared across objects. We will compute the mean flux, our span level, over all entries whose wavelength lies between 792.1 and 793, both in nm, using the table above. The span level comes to 17.3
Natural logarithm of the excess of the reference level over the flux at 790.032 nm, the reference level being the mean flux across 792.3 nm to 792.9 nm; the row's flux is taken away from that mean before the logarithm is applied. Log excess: 0.7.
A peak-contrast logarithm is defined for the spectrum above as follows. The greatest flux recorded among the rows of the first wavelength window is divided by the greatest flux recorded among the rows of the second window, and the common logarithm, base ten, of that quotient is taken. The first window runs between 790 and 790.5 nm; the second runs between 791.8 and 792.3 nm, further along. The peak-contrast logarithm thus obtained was 0.014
